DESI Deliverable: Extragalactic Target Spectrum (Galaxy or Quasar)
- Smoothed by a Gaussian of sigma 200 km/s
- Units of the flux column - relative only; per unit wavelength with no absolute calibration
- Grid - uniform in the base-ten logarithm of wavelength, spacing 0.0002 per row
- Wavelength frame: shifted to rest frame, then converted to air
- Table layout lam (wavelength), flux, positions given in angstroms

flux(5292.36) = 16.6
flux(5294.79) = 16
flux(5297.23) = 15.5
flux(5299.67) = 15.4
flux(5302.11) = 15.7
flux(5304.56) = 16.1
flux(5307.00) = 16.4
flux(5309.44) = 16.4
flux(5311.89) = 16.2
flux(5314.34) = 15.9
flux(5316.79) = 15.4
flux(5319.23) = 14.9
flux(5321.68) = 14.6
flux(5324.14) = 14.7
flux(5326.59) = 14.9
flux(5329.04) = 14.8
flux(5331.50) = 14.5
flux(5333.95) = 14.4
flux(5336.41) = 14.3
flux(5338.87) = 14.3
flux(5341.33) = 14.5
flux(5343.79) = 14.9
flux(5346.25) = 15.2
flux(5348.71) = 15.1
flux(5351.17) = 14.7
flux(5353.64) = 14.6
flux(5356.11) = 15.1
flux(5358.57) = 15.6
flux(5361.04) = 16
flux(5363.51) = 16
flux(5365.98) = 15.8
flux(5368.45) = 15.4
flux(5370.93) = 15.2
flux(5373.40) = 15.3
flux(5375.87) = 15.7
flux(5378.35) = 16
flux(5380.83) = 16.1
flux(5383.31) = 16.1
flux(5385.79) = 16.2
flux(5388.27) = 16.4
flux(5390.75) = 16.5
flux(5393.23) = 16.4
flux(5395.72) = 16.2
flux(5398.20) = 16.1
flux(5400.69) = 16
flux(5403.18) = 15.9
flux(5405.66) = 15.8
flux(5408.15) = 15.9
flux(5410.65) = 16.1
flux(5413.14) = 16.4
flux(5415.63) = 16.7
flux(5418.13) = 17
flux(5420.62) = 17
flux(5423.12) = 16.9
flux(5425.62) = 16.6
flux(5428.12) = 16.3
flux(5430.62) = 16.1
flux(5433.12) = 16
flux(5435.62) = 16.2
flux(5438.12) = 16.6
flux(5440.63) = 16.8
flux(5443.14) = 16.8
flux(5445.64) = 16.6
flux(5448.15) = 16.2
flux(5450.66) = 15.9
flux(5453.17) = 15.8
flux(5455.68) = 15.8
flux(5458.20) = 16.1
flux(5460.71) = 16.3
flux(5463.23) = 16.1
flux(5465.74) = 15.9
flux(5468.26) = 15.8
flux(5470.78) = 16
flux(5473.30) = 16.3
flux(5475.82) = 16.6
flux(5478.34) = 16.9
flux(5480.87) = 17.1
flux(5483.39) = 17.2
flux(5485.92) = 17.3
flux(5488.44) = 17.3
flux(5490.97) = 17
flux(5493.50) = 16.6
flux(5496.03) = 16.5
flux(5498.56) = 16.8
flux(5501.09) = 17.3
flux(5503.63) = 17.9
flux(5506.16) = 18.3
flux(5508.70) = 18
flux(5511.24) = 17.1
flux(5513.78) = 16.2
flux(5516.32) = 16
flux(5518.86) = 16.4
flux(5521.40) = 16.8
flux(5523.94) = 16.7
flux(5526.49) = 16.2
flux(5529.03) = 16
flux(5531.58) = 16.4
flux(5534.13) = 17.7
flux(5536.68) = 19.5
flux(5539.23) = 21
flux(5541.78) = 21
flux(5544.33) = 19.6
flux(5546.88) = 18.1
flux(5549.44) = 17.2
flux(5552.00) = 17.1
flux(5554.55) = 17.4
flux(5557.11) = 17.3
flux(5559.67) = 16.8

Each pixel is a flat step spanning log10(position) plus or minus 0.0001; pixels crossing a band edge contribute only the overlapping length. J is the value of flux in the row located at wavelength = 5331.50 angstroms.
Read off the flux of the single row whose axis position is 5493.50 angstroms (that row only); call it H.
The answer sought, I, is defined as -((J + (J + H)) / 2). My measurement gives -22.8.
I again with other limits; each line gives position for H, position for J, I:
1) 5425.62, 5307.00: -24.7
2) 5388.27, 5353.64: -22.8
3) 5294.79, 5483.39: -25.2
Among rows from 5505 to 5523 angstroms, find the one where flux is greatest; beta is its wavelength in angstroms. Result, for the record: 5506.16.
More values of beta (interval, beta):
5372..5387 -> 5385.79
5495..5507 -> 5506.16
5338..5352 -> 5346.25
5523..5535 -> 5534.13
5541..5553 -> 5541.78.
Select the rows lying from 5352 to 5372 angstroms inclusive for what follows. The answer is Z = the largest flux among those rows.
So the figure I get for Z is 16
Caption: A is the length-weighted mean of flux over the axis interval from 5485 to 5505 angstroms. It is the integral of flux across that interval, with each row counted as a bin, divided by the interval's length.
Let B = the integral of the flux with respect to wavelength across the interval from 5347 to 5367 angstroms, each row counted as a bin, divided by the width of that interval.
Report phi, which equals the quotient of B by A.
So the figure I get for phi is 0.90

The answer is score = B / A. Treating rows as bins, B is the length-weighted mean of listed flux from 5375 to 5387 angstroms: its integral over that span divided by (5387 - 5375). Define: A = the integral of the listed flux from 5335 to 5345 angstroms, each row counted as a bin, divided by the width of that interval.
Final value 1.11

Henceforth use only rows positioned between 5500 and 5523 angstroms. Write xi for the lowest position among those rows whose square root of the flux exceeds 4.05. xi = 5501.09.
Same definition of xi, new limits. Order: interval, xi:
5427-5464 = 5438.12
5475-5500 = 5475.82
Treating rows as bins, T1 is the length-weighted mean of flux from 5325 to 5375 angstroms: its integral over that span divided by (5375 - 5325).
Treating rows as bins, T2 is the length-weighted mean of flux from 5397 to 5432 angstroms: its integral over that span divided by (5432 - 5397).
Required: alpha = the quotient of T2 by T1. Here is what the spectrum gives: 1.09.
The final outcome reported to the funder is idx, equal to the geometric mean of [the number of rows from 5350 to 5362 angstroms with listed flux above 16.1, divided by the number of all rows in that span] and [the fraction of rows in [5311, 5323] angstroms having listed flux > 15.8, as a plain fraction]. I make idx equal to 0.00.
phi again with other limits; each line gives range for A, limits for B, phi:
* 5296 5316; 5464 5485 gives 1.03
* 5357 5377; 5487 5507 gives 1.10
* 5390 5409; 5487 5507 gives 1.07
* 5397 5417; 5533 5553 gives 1.17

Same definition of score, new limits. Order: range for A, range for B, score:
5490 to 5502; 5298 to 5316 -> 0.95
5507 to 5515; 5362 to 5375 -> 0.91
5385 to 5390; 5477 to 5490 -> 1.05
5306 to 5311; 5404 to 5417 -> 0.99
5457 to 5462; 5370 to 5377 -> 0.95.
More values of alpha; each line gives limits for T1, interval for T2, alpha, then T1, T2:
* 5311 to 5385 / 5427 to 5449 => 1.08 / 15.2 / 16.4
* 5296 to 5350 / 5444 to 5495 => 1.08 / 15.2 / 16.4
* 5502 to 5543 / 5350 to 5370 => 0.88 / 17.6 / 15.4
